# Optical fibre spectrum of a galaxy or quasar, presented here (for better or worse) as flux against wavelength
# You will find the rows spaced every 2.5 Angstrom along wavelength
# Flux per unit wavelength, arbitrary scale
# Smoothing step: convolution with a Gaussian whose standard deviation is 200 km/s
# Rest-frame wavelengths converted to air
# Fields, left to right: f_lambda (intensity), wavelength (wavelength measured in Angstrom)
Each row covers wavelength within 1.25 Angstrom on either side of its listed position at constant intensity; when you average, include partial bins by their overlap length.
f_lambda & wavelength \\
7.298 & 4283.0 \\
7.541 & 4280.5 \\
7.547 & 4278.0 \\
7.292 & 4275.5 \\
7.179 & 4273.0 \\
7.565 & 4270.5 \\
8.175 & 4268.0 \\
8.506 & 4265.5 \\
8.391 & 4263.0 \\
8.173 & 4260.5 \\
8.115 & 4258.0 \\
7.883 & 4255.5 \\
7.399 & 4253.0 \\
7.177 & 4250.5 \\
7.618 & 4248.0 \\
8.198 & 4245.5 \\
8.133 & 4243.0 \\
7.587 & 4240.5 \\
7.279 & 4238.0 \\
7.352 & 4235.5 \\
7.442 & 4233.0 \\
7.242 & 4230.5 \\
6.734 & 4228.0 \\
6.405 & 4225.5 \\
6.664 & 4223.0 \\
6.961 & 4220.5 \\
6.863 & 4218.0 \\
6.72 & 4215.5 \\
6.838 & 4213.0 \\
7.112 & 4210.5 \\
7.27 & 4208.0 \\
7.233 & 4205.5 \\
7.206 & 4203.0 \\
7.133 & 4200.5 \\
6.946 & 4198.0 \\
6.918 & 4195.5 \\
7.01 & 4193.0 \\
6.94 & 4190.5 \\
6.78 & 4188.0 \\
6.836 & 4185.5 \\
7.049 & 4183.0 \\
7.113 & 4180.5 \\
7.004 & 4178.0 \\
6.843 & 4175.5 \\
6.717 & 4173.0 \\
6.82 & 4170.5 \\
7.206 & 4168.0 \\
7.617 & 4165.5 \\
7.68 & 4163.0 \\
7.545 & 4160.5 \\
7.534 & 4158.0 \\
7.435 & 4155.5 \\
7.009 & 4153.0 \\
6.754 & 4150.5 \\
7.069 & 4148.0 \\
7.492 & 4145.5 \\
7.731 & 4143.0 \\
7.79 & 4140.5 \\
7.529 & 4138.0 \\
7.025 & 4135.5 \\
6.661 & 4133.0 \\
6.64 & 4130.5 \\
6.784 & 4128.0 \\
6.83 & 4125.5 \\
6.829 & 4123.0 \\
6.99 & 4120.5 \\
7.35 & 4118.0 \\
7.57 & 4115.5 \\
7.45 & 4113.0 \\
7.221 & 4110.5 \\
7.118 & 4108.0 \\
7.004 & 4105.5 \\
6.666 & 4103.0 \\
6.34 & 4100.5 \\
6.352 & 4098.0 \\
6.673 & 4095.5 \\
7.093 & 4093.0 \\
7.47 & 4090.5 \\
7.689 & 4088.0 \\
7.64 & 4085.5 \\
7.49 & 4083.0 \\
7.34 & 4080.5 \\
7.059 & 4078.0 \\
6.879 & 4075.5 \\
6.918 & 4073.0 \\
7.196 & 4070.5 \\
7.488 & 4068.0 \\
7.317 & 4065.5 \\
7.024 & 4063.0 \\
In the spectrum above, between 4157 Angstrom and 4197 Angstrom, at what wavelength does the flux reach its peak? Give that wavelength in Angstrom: 4163.0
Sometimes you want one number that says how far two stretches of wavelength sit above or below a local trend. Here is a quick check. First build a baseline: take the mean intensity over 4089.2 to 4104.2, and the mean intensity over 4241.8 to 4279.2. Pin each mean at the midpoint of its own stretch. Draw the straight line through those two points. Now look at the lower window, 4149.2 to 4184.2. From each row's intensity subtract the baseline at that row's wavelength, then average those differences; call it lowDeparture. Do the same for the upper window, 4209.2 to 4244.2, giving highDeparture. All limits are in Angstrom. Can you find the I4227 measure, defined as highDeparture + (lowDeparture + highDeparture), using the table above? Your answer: -1.1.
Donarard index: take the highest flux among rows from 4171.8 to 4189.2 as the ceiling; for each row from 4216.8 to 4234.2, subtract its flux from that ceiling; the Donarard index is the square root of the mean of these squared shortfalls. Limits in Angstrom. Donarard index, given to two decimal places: 0.39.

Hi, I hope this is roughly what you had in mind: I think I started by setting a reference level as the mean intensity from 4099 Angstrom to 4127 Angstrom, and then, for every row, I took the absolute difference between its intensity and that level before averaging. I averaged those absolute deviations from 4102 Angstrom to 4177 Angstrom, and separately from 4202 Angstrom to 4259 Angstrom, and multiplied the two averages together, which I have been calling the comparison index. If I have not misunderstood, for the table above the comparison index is 0.14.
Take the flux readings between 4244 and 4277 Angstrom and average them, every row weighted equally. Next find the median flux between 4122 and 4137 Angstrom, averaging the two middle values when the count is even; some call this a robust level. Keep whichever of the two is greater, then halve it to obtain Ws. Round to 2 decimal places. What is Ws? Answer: 3.91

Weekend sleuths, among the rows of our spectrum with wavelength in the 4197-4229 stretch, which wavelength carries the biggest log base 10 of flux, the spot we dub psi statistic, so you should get 4208.0 Angstrom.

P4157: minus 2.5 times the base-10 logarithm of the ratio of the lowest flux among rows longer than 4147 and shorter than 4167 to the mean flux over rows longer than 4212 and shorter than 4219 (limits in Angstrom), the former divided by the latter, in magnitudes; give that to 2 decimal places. 0.01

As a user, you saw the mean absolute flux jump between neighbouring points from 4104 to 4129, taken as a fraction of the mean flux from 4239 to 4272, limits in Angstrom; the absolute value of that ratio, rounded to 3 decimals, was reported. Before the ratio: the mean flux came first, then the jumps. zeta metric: 0.019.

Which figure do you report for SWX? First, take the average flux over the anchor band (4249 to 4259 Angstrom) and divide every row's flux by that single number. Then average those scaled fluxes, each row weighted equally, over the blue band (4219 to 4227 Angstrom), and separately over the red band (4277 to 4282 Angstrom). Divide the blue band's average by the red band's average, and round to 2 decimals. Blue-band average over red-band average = 0.89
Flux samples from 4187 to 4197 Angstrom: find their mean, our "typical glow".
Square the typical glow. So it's 47.8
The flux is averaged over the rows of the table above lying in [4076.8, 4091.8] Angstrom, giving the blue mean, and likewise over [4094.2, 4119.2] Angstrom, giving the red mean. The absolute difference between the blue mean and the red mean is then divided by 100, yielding 0.005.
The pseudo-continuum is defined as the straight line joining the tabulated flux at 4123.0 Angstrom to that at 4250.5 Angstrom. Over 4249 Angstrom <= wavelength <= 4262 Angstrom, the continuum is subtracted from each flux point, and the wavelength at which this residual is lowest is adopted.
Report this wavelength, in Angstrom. 4250.5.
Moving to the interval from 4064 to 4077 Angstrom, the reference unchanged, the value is 4075.5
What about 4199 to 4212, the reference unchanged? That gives 4210.5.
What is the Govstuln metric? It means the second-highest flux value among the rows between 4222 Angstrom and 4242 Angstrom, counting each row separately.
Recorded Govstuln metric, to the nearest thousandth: 7.442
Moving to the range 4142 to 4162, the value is 7.545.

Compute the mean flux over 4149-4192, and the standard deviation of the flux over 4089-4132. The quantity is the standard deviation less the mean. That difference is -6.7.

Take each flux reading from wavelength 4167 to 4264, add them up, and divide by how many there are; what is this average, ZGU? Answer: 7.21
